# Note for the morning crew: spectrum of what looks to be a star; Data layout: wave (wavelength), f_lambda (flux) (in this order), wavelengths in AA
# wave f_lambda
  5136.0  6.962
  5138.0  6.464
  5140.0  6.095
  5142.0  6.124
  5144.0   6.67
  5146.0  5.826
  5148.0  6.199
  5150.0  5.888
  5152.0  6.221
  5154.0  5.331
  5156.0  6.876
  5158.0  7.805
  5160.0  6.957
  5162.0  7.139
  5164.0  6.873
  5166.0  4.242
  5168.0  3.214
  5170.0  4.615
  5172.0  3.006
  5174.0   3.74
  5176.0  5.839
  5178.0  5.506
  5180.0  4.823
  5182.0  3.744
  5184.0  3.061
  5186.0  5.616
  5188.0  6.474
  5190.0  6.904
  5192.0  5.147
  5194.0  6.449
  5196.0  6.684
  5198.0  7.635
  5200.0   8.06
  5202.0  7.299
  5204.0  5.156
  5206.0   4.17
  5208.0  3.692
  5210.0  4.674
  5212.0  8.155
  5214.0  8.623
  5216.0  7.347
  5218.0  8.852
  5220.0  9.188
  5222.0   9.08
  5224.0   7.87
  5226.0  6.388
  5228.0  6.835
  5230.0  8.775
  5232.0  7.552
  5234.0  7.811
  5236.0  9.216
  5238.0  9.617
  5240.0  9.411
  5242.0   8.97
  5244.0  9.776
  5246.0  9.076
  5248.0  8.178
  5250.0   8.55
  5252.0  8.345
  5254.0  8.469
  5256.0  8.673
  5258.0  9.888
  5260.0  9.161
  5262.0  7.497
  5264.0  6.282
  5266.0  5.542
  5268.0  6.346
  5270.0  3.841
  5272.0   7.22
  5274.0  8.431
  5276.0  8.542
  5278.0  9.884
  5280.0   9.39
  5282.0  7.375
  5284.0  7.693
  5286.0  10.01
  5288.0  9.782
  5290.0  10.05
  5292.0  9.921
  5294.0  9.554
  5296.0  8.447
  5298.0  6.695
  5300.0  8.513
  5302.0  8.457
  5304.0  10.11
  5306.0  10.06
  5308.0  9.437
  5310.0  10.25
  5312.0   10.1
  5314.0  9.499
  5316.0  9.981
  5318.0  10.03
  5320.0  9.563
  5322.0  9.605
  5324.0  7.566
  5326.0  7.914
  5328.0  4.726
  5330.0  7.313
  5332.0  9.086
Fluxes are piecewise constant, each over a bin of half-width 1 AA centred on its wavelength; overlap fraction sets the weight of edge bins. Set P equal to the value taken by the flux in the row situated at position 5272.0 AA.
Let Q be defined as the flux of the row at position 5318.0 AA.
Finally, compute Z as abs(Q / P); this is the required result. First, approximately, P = 7.22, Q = 10.03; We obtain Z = 1.39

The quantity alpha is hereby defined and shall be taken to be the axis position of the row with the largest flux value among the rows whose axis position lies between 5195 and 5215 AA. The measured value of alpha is 5214.0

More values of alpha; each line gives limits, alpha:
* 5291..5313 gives 5310.0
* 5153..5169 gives 5158.0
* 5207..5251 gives 5244.0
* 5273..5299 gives 5290.0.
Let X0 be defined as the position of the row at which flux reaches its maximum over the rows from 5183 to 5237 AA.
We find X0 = 5236.0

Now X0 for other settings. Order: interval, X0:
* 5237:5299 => 5290.0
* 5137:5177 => 5158.0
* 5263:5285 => 5278.0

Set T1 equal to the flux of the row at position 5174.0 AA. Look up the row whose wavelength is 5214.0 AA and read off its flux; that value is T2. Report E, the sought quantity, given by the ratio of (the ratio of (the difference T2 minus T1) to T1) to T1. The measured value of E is 0.35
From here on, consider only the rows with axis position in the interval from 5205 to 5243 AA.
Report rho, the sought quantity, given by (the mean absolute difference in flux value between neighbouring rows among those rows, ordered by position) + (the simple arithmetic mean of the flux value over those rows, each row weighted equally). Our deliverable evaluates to 8.7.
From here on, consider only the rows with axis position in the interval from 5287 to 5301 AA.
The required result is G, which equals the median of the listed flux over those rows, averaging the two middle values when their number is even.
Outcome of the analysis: 9.6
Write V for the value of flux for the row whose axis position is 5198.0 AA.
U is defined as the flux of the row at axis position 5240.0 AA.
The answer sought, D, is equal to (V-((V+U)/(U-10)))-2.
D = 34.6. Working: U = 9.411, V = 7.635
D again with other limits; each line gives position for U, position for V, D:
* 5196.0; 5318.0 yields 13.1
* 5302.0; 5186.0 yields 12.7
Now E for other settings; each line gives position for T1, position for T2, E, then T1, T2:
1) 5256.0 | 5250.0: 0.00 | 8.673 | 8.55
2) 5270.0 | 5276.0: 0.32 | 3.841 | 8.542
